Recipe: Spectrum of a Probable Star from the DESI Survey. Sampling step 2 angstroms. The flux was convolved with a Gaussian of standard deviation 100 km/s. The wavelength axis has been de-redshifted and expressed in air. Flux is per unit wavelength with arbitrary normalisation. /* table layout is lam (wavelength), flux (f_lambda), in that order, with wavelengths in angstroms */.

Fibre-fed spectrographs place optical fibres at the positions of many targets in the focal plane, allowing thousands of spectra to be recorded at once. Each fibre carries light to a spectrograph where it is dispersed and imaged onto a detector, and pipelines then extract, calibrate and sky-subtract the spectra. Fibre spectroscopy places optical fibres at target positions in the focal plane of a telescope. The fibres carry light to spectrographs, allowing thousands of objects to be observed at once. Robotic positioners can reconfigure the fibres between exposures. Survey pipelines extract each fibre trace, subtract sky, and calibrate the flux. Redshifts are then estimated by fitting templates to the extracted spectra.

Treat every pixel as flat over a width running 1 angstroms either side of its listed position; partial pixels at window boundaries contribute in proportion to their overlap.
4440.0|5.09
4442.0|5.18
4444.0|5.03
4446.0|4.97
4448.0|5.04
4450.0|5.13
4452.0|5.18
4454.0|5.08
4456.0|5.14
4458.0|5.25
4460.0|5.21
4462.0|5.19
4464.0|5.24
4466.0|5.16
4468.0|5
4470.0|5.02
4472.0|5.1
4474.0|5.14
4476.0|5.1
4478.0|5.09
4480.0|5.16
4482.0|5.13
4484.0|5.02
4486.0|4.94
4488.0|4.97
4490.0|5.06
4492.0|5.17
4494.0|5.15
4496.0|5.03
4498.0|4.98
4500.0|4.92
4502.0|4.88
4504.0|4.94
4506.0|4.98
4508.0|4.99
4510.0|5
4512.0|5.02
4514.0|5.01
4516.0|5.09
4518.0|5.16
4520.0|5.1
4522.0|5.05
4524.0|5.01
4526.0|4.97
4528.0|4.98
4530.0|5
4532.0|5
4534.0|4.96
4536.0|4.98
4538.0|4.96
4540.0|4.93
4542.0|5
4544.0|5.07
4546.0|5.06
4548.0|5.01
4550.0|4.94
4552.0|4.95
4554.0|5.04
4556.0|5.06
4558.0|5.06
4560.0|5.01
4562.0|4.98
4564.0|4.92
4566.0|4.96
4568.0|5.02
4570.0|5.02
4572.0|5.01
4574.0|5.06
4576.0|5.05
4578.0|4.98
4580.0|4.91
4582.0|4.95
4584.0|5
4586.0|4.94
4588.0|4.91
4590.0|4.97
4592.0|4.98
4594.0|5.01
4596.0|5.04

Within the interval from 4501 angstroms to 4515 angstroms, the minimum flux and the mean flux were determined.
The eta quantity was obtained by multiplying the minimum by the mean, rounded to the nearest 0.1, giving 24.3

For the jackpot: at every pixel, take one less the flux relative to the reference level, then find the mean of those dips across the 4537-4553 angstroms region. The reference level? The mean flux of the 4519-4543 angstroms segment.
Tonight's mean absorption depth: 0.0010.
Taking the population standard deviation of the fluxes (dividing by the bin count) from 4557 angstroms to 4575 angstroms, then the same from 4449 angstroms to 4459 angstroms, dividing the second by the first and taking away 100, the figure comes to -98.7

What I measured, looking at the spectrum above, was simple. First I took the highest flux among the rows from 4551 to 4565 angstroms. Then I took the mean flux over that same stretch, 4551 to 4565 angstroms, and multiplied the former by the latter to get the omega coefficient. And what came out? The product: 25.3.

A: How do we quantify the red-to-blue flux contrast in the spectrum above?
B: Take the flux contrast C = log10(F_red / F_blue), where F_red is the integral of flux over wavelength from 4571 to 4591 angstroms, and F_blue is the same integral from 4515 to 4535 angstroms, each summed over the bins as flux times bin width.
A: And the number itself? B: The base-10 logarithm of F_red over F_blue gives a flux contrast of -0.0047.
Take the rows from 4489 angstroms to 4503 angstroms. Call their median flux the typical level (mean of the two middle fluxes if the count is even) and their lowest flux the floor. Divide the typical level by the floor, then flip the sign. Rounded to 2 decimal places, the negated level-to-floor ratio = -1.03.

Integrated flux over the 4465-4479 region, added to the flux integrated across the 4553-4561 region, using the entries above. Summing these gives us 112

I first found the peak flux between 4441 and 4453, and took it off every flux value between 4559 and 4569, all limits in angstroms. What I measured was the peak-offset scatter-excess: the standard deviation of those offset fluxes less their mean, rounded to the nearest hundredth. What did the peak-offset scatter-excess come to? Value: 0.24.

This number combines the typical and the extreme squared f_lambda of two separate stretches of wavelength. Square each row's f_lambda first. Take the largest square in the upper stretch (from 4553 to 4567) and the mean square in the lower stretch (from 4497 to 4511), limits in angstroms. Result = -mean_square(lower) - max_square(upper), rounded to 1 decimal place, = -50.2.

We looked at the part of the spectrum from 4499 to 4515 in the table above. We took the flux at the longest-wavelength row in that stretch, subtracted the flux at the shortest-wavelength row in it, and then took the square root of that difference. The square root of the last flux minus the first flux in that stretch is 0.30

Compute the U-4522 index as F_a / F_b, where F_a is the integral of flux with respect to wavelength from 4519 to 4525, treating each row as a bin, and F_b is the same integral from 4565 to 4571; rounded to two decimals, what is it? 1.01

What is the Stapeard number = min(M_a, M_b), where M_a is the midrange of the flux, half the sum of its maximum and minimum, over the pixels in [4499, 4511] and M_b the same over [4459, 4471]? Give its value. 4.94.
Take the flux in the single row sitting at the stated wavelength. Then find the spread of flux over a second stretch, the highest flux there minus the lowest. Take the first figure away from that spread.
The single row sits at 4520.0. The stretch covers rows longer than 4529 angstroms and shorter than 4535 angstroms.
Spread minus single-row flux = -5.06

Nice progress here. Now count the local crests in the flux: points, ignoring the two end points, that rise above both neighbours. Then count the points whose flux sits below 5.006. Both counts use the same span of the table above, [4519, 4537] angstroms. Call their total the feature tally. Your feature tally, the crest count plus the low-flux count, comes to 6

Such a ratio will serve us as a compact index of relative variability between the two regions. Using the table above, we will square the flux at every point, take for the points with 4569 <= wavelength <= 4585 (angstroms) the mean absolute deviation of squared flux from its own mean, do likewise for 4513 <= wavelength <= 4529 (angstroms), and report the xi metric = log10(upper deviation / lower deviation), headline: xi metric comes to -0.15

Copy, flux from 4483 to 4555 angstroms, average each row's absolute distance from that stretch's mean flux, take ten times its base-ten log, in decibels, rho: -13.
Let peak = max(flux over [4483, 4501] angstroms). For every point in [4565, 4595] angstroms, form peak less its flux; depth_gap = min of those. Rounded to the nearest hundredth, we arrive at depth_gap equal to 0.11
